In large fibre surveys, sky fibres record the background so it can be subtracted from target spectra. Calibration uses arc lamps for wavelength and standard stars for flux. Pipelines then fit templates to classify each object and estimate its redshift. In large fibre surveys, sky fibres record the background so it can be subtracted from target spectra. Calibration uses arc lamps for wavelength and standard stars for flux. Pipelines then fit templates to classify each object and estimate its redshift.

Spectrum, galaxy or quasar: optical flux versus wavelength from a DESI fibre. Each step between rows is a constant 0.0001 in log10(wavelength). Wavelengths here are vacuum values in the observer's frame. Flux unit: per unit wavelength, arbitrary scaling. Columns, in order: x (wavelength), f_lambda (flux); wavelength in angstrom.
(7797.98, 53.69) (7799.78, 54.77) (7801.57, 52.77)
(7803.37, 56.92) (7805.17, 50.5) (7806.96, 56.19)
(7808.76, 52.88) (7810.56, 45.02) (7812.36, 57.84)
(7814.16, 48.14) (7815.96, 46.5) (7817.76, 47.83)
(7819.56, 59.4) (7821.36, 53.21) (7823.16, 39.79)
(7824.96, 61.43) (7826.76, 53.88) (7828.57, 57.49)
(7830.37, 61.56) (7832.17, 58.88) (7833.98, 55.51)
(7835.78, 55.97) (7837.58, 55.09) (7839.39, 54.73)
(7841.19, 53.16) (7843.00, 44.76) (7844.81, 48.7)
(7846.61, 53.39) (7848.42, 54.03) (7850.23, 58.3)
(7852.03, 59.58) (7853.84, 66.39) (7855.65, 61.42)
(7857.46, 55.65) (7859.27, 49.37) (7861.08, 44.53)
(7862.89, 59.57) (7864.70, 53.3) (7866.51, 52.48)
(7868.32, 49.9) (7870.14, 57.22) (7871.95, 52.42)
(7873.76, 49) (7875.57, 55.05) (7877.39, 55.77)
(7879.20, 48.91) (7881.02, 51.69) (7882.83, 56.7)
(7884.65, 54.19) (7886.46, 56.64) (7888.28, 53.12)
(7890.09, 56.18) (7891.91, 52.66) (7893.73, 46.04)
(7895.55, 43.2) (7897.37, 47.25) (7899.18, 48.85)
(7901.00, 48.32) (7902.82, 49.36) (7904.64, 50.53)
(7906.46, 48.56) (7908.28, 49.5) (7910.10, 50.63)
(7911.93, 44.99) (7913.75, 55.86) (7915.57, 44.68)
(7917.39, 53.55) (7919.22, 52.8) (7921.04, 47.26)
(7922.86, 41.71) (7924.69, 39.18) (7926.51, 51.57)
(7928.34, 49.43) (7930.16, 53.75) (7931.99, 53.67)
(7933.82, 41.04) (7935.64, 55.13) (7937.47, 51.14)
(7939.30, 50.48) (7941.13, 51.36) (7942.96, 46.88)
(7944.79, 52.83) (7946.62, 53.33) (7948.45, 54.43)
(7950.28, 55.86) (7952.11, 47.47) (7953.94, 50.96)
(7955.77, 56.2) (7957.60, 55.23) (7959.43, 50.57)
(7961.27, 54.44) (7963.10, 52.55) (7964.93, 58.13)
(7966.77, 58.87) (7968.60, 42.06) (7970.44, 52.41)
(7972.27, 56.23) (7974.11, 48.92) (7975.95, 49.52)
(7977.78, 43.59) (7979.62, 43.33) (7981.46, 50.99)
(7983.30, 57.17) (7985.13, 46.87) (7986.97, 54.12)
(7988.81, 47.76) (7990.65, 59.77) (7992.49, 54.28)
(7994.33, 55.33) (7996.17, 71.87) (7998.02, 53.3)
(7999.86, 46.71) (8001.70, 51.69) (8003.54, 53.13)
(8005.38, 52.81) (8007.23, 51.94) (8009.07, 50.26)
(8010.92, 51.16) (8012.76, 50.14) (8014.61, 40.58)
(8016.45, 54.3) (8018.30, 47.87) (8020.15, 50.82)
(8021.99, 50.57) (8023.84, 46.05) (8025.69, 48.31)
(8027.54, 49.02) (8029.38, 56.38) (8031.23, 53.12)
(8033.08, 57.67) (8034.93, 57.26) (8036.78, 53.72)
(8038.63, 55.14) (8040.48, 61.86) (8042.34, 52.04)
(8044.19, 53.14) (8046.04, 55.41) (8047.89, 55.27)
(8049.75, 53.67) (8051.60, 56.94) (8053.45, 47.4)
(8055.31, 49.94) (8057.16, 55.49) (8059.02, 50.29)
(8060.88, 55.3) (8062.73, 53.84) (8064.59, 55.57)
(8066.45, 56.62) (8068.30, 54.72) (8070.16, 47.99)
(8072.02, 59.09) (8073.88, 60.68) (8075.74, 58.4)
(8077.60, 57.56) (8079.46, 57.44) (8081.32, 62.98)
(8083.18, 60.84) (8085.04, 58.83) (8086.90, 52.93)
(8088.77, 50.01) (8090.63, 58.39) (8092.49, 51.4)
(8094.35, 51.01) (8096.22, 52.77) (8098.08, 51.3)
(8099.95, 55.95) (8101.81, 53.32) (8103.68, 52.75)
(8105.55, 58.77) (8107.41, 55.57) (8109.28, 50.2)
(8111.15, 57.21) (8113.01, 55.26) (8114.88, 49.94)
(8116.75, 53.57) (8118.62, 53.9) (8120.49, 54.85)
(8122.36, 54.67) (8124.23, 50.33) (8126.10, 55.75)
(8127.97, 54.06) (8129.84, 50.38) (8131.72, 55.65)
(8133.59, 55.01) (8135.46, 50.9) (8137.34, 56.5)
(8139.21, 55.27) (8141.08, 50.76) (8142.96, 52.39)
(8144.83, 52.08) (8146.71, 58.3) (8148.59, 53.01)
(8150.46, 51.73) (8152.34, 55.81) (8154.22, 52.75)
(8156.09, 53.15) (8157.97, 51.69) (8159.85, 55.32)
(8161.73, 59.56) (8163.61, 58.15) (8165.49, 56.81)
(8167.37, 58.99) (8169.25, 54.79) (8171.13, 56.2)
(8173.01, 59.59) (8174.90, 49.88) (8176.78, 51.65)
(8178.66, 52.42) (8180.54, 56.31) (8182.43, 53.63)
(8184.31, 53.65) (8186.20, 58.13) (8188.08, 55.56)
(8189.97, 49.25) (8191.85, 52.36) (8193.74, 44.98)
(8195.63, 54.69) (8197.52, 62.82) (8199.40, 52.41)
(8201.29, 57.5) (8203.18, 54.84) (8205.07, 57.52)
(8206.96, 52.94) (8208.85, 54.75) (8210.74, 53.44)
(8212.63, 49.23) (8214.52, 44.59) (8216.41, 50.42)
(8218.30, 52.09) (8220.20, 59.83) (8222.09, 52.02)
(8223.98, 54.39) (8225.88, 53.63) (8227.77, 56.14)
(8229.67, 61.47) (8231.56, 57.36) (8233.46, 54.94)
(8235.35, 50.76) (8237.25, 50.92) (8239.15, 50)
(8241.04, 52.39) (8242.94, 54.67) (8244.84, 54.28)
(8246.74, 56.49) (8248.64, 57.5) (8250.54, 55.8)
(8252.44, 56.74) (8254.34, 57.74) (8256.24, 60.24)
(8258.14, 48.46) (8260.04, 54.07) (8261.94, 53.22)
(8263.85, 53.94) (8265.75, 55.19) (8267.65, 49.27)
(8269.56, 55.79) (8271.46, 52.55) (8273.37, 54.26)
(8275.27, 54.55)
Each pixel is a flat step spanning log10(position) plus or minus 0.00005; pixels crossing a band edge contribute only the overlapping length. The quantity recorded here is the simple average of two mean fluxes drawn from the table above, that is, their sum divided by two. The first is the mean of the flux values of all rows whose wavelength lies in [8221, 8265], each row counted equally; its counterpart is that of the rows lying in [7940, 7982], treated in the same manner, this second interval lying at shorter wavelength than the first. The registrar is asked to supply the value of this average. 53.1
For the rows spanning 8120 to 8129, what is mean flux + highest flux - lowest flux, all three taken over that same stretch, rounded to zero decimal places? 59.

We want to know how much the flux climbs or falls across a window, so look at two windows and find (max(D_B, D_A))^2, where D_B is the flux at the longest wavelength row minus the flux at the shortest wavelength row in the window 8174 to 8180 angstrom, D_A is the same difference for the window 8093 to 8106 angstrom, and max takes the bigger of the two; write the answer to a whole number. 60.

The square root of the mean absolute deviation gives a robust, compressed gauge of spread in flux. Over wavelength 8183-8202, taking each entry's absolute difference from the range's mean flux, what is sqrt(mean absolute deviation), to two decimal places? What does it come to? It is 1.90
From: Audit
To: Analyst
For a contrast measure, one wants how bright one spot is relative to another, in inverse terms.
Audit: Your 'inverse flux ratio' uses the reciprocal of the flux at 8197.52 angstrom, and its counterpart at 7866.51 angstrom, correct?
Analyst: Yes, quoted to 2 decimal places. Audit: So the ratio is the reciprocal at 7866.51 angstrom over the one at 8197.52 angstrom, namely 1.20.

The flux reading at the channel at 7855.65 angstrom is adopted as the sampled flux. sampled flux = 61.42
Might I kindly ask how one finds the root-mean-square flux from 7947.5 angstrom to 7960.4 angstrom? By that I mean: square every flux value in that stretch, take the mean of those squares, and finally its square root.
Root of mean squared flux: 53.0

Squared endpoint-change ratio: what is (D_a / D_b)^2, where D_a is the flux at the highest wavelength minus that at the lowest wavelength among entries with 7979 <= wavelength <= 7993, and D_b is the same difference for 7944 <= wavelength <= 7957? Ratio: 11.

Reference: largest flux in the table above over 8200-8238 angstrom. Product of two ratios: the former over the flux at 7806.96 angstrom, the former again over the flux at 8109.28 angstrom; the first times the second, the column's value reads 1.34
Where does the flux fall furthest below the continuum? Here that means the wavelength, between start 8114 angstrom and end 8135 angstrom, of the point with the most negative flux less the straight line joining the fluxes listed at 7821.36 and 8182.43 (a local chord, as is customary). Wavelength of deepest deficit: 8114.88 angstrom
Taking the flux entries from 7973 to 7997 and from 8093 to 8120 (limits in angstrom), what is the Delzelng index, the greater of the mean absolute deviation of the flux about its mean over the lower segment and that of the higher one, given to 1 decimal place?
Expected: 5.7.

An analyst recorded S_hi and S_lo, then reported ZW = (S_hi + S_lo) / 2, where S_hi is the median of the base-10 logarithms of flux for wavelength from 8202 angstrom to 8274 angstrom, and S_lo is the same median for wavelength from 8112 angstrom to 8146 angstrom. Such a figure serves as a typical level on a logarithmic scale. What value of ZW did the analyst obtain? 1.73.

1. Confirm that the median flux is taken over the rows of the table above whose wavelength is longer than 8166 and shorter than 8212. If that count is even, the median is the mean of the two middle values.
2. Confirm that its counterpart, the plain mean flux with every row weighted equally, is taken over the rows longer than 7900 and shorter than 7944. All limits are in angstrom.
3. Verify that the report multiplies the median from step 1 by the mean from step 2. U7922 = 2694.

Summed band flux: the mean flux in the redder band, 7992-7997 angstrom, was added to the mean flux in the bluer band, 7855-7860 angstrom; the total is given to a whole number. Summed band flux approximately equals 116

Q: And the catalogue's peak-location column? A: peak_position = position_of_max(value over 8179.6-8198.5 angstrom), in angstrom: 8197.52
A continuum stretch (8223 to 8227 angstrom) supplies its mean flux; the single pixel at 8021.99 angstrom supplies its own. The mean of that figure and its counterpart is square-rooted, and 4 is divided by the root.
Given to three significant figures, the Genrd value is 0.553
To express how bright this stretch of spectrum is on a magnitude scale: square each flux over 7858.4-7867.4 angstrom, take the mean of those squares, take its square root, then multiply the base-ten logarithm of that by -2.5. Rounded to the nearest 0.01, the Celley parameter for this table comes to -4.29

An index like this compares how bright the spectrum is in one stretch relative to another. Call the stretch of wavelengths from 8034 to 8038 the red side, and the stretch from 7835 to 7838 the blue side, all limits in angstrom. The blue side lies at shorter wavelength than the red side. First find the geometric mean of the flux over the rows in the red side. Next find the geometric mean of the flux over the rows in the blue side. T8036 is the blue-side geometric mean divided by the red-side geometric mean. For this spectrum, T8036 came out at 1.00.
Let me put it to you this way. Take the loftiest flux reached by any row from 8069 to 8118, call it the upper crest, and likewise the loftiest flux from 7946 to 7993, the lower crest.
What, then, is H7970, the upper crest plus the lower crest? 123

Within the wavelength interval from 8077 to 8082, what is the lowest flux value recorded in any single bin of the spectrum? 57.44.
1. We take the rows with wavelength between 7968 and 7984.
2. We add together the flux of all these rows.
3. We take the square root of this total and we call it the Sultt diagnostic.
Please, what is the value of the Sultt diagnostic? 21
